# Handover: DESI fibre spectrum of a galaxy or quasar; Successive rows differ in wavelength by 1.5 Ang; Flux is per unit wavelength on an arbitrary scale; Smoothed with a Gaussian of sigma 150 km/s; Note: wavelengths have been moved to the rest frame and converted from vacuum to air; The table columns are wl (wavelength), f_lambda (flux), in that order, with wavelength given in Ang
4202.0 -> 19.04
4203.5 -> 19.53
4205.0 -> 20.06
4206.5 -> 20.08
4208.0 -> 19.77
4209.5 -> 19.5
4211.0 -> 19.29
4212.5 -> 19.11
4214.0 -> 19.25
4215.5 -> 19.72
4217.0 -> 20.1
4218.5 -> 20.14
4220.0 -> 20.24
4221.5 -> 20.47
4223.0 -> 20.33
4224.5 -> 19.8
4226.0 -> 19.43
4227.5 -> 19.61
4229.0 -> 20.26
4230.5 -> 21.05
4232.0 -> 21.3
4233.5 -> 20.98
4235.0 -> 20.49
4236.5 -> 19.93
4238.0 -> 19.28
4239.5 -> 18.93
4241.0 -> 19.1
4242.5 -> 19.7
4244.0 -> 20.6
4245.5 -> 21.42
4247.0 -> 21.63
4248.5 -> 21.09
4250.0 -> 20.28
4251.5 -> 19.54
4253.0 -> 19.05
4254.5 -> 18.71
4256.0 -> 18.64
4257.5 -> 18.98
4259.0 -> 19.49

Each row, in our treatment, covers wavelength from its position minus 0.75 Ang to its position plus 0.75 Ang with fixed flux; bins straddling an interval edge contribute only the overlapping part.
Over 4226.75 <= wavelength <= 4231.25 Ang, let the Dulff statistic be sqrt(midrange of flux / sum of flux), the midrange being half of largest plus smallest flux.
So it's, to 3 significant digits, 0.578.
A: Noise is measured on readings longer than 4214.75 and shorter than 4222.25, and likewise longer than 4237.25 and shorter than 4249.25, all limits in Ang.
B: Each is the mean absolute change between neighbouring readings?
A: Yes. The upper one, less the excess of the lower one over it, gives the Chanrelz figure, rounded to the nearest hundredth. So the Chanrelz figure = 0.84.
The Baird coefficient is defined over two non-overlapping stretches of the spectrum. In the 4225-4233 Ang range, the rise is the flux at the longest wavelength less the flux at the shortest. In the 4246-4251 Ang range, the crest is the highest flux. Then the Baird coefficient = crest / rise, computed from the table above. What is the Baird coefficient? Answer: 12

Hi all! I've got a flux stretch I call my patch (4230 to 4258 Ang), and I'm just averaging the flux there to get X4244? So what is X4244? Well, 20.04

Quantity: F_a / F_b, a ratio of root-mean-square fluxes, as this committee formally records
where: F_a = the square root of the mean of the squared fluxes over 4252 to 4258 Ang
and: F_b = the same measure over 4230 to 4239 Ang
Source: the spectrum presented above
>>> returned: 0.919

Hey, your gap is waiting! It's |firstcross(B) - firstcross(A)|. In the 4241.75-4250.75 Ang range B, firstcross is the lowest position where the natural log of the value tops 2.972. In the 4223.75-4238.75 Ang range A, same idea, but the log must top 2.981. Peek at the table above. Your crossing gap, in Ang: 18.0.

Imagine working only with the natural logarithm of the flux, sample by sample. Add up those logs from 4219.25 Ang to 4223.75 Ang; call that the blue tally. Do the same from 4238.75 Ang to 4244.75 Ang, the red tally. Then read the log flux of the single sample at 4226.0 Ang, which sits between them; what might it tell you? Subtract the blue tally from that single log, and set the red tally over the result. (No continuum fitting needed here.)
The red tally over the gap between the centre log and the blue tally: -1.96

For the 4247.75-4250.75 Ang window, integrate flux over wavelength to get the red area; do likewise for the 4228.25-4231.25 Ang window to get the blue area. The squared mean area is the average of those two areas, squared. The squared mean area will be 3845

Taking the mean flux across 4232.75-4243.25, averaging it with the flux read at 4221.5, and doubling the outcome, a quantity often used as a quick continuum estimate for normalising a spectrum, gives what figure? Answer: 40.2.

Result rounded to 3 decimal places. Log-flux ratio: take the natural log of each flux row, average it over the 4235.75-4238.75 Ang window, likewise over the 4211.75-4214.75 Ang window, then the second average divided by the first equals 0.993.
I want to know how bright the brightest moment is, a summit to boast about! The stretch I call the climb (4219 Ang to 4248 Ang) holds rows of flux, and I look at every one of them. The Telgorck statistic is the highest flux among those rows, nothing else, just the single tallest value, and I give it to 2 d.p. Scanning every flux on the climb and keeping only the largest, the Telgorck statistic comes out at 21.63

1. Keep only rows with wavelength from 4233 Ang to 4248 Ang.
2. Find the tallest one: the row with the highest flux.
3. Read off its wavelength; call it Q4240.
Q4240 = 4247.0 Ang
